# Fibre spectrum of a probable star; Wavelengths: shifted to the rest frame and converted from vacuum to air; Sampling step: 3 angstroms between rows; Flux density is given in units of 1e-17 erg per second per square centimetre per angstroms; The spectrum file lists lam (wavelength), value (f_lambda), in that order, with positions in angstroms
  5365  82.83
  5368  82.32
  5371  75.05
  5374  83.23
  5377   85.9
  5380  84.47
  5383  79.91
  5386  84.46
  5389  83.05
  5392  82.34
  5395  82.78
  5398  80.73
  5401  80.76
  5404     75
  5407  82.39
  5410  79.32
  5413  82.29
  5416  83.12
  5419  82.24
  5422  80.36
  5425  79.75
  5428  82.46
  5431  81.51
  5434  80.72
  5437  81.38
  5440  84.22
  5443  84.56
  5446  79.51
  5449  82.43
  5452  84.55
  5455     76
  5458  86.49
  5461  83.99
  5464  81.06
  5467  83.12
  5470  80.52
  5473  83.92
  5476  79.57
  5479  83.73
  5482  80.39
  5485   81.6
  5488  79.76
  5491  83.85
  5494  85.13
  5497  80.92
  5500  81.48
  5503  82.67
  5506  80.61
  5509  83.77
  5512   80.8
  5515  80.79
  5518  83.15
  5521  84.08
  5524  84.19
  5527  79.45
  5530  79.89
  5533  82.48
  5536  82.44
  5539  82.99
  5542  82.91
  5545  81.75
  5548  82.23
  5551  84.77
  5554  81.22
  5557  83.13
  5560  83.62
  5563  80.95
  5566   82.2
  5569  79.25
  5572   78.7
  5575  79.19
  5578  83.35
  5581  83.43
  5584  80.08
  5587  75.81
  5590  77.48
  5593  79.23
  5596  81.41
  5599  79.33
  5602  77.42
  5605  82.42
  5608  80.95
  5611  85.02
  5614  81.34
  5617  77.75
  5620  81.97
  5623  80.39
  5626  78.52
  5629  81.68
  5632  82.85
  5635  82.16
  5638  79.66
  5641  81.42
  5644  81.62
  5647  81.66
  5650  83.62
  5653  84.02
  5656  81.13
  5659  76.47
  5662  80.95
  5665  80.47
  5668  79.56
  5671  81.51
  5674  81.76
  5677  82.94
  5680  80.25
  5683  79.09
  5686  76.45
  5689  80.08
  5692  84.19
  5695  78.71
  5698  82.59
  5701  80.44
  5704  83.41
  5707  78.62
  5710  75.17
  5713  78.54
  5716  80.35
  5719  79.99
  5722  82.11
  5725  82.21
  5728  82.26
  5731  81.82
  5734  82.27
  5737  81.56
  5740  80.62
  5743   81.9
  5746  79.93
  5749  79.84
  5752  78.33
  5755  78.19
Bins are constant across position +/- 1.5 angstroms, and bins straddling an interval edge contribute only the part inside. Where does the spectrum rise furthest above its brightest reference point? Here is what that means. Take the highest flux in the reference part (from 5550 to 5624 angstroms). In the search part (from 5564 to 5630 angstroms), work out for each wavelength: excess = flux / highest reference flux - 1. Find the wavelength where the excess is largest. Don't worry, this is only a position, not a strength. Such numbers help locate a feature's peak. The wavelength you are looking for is 5611 angstroms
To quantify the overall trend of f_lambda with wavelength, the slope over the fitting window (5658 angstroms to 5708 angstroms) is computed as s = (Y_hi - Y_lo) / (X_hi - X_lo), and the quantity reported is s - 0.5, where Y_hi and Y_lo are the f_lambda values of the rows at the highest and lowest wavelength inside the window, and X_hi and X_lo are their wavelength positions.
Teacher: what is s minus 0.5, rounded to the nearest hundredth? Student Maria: -0.46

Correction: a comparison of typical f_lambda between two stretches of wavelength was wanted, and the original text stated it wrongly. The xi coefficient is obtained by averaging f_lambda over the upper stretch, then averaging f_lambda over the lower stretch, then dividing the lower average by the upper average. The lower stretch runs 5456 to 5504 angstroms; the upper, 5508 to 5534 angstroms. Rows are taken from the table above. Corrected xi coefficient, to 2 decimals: 1.00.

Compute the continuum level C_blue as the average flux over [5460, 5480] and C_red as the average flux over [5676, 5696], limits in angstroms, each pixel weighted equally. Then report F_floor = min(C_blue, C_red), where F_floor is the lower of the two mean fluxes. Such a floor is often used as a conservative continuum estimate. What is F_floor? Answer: 80.2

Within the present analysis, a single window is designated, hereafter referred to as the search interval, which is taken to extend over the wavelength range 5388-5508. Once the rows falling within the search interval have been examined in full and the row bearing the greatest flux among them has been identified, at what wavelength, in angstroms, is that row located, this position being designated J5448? 5458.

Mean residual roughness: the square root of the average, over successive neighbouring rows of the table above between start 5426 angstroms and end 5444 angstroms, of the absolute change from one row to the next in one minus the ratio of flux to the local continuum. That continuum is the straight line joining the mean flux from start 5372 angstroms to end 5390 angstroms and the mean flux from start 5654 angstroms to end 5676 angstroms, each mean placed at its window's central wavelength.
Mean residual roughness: 0.12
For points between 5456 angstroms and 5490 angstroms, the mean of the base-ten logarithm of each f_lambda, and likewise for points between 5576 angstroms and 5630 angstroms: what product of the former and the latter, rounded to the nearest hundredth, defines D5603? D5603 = 3.65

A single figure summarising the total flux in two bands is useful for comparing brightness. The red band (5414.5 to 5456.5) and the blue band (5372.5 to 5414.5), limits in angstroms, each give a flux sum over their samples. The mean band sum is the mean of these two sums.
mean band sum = 1145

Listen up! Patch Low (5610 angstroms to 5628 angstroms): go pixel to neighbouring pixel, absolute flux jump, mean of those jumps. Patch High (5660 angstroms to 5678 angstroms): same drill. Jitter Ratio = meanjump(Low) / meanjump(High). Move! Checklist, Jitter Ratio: 3.1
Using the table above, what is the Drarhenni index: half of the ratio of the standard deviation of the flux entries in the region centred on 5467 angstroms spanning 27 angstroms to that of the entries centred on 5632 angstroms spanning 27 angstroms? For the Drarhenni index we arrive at 1.1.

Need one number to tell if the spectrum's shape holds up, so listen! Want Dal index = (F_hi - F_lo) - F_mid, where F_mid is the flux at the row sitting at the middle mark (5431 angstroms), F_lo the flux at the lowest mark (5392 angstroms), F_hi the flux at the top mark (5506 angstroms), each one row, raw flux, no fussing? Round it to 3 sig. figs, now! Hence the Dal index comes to -83.2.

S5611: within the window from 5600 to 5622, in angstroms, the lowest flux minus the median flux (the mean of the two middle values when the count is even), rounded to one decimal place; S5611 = -3.9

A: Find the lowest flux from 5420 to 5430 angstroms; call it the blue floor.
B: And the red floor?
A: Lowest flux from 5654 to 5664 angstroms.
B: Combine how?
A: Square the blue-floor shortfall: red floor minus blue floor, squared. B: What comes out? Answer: 11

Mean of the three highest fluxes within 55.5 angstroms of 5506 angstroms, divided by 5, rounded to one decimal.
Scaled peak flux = 17.1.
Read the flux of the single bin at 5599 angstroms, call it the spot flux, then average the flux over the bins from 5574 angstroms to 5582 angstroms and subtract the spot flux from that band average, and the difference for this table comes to 2.7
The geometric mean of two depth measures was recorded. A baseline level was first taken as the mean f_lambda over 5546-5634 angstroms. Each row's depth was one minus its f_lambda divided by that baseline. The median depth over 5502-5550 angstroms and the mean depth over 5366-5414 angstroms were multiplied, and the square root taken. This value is 0.012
